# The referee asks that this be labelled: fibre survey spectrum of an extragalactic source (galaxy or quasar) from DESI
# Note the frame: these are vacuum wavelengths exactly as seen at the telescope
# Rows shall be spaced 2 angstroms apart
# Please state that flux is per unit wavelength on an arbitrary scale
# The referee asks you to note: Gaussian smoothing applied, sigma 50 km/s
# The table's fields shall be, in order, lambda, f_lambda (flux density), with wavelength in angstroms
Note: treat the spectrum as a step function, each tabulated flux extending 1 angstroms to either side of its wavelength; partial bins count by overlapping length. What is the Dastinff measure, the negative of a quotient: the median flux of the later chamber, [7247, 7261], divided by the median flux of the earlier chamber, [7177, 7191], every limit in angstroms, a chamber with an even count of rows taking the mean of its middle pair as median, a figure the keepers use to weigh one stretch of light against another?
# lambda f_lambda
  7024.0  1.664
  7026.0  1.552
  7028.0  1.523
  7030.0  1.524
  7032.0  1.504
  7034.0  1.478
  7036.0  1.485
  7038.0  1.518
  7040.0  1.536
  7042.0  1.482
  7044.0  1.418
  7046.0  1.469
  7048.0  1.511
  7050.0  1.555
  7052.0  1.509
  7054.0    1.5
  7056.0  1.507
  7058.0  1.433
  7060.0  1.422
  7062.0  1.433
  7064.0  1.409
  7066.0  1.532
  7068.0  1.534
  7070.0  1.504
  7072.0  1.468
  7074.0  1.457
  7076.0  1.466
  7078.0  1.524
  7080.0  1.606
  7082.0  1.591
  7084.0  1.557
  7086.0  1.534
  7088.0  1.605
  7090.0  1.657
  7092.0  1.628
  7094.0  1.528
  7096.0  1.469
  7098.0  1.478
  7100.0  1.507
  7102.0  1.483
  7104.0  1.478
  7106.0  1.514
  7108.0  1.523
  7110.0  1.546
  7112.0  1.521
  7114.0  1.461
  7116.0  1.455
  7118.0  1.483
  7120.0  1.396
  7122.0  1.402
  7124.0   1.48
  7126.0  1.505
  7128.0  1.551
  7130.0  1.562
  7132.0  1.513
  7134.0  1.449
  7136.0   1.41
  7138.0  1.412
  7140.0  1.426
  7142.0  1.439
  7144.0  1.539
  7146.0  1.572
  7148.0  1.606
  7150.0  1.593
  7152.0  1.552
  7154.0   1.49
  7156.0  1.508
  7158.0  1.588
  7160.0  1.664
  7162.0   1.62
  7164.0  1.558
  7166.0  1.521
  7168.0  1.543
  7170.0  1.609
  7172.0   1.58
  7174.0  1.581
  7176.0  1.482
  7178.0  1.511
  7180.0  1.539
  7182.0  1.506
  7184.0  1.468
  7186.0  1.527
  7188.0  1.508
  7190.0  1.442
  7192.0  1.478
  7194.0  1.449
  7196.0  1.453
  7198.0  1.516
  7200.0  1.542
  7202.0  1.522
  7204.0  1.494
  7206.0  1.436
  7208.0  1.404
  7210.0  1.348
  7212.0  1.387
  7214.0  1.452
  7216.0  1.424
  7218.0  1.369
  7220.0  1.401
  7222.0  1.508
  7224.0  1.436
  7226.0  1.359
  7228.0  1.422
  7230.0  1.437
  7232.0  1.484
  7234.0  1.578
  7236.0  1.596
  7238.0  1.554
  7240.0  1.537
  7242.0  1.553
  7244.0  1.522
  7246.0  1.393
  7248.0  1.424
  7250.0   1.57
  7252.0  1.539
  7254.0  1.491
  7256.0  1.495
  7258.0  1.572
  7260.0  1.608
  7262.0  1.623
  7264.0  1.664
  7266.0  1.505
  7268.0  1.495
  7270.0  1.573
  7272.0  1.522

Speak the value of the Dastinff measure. -1.02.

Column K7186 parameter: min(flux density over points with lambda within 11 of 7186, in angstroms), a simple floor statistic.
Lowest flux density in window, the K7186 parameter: 1.442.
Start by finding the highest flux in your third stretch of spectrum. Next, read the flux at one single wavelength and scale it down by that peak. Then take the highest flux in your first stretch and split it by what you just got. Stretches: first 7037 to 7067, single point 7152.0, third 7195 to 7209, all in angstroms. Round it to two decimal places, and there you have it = 1.54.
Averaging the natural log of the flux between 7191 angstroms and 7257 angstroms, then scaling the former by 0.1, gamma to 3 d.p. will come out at 0.039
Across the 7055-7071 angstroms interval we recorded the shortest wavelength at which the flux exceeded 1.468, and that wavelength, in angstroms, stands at 7056.0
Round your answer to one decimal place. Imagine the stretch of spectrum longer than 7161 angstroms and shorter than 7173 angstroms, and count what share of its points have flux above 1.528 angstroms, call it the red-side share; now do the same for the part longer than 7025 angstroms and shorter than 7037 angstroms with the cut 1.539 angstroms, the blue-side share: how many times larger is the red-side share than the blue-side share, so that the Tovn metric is 5.0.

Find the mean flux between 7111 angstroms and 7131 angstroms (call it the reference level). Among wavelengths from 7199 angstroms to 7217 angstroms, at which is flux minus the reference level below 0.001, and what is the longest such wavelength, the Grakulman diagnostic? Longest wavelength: 7216.0 angstroms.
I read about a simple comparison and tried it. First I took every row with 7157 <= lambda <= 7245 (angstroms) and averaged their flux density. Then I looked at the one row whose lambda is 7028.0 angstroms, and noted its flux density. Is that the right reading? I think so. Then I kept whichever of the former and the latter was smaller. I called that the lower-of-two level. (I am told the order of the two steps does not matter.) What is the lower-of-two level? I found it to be 1.50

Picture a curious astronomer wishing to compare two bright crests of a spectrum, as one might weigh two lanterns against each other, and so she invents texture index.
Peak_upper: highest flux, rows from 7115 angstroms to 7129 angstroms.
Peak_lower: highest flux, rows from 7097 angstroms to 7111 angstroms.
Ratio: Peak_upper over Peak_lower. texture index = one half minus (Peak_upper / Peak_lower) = -0.50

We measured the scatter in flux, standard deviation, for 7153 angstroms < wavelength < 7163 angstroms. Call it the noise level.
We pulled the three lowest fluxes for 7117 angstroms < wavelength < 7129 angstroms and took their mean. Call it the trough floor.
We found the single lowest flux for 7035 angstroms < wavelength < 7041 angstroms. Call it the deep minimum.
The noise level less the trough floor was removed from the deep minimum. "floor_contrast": 2.84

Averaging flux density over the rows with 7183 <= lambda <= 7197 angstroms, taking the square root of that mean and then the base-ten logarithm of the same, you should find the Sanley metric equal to 0.084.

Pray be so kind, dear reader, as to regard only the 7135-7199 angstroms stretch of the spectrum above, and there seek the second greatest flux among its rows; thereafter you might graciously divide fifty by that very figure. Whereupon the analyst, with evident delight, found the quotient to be 30.9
